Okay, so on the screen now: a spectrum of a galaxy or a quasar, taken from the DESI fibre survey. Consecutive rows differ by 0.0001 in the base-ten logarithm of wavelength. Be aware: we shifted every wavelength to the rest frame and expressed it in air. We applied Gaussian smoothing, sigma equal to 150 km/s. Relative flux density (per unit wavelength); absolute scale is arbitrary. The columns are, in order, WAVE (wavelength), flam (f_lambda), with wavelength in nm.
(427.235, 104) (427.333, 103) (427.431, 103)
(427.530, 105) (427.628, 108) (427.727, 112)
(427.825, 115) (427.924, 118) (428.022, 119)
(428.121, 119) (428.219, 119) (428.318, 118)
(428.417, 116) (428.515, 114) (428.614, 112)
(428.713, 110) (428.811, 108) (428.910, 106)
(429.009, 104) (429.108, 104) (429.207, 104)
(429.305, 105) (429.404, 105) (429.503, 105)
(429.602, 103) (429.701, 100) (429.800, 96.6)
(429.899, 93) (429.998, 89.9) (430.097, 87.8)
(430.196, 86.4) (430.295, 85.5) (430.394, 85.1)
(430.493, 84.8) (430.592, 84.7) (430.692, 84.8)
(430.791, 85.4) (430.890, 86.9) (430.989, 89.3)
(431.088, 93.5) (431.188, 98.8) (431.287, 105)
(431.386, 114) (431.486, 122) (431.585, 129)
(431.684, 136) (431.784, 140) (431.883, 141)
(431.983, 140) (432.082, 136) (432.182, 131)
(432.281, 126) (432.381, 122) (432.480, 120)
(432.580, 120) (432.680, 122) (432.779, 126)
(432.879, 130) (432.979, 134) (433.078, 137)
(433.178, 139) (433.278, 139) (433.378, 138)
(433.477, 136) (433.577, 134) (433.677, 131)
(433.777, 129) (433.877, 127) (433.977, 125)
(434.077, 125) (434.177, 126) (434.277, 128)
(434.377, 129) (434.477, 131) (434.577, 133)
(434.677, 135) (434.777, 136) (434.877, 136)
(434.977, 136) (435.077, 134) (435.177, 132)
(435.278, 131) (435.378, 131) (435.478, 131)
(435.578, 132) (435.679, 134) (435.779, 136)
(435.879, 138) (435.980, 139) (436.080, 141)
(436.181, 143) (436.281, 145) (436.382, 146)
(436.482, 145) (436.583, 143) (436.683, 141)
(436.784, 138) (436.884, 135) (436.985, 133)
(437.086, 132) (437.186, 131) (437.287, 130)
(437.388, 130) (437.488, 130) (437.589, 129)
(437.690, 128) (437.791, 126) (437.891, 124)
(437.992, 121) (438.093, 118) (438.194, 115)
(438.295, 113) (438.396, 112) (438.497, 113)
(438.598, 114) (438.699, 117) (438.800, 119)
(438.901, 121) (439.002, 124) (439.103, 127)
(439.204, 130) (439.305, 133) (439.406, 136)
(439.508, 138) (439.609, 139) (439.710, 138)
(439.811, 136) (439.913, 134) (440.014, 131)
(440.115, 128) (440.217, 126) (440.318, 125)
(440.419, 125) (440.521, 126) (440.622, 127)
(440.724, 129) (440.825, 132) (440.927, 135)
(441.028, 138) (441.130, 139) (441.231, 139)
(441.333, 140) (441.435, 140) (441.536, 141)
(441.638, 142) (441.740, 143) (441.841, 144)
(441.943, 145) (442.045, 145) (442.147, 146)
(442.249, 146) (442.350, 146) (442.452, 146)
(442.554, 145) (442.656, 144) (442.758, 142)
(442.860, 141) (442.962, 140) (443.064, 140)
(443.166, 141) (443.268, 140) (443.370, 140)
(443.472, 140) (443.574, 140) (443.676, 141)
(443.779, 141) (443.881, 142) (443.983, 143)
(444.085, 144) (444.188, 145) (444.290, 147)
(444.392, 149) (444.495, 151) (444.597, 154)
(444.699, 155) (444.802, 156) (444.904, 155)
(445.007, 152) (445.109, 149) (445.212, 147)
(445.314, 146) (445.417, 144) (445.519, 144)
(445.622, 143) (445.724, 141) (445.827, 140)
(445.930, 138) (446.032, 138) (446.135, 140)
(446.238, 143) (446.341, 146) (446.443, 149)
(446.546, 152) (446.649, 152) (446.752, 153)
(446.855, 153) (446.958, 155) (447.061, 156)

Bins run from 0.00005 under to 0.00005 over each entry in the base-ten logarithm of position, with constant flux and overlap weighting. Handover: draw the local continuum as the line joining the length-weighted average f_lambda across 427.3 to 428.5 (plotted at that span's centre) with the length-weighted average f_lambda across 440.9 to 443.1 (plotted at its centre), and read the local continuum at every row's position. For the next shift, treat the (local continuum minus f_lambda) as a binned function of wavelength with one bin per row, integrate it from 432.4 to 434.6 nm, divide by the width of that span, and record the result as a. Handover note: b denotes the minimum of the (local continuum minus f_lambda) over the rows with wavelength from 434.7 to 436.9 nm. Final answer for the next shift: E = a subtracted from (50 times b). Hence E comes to -763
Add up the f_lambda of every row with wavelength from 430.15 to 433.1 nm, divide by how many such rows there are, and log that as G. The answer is 113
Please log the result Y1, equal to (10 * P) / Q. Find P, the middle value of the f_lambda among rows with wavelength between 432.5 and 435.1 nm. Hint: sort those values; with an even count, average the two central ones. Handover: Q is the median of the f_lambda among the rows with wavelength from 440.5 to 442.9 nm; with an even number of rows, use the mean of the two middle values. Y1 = 9.3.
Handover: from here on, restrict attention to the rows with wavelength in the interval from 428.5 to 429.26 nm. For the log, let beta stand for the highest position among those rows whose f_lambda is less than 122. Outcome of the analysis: 429.207 nm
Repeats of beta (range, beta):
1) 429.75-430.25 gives 430.196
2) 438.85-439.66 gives 438.901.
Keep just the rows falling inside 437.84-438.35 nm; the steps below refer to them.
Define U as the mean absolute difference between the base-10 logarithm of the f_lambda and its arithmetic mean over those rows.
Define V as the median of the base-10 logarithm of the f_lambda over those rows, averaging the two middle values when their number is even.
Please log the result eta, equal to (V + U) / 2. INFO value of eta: 1.04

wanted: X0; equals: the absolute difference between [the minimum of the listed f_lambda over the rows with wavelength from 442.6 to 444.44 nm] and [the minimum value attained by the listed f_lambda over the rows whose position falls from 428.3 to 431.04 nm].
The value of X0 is 55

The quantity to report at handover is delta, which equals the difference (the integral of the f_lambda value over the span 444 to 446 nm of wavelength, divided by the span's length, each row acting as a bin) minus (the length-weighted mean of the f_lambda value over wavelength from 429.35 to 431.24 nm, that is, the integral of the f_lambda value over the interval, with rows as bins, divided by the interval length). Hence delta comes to 55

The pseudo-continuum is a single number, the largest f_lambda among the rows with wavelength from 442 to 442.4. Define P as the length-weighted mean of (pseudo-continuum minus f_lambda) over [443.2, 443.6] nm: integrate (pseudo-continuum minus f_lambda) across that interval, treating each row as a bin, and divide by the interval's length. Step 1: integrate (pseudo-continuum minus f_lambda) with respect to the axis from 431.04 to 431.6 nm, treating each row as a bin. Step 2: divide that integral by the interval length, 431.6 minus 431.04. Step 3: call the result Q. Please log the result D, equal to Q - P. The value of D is 31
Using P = 6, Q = 37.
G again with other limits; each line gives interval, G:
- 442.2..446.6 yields 145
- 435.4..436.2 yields 137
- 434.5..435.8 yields 134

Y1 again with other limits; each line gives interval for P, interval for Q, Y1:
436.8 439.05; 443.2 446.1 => 8.6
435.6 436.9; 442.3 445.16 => 9.8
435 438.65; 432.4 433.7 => 9.8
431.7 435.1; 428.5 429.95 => 12.6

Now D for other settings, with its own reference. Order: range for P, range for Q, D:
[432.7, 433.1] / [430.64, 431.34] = 39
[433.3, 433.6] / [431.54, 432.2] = 0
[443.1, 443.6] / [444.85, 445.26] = -11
